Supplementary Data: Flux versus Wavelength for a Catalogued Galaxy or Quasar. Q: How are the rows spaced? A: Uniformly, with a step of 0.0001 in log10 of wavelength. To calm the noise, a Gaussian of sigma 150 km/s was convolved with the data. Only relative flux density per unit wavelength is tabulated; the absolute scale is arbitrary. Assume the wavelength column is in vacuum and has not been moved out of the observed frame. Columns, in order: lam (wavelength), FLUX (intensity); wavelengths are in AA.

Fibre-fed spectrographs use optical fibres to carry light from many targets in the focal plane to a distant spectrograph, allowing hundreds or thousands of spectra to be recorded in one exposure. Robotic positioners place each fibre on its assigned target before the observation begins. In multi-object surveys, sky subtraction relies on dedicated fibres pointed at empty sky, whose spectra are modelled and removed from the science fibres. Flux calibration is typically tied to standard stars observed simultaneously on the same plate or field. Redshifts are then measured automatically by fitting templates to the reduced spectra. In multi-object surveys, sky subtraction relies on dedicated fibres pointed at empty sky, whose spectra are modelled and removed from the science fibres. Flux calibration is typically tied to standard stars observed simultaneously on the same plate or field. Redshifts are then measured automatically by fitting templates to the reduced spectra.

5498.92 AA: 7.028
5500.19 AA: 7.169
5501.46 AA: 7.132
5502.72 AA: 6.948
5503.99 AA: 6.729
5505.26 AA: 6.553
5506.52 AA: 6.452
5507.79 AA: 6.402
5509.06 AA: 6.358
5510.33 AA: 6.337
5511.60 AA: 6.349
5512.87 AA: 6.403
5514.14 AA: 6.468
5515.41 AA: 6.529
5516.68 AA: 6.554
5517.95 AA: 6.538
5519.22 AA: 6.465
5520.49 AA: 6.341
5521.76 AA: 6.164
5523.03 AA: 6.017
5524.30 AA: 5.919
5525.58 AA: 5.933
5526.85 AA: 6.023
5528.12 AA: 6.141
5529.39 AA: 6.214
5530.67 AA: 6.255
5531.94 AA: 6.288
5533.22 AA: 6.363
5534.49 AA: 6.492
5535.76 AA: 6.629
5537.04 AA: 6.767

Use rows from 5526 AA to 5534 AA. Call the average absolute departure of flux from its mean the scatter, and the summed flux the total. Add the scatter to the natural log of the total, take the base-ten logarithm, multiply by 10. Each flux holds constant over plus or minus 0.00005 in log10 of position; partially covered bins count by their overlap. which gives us 5.69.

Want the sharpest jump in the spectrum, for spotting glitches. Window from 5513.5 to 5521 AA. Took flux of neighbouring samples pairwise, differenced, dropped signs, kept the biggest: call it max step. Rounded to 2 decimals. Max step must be 0.12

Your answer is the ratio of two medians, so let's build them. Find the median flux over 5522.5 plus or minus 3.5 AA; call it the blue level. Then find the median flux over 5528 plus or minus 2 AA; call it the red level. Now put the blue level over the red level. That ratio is 0.99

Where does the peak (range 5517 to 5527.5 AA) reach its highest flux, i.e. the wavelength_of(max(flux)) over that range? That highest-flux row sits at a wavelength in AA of 5517.95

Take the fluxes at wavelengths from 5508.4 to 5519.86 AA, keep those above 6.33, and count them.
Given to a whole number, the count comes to 9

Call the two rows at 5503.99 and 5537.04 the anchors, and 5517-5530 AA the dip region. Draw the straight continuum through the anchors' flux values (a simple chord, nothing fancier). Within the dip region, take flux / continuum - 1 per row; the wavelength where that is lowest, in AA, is 5524.30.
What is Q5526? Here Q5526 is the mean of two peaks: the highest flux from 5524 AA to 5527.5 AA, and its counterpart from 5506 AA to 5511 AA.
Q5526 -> 6.2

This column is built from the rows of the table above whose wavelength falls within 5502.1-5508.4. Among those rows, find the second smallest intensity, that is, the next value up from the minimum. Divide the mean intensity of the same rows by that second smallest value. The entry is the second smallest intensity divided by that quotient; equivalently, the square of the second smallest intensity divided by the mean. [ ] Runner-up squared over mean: 6.29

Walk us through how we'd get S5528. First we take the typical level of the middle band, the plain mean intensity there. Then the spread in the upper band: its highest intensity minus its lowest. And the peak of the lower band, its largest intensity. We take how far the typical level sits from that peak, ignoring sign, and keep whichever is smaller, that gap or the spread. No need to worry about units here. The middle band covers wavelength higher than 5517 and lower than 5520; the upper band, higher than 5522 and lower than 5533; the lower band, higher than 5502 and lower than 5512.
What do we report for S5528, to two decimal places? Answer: 0.37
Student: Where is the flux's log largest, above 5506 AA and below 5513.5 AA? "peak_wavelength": 5506.52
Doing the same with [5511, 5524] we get 5516.68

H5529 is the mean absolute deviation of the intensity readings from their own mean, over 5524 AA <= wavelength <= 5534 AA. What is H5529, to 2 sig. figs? 0.14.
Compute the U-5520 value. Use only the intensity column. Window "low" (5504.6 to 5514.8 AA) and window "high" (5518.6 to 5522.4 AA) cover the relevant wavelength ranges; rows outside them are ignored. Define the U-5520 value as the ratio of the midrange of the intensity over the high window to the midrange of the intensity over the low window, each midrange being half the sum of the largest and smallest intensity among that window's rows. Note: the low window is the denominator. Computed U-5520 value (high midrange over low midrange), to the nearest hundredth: 0.98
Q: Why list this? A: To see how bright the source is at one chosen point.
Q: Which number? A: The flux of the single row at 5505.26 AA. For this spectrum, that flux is 6.553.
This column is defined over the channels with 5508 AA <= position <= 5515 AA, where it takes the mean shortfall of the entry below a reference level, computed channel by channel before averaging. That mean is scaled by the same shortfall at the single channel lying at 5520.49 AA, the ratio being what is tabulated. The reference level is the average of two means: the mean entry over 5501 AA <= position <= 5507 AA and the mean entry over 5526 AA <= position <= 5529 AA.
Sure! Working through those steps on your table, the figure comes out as 0.5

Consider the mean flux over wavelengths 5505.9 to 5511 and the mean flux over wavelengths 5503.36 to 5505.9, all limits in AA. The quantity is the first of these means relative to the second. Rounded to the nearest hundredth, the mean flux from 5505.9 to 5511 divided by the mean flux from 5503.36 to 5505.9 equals 0.96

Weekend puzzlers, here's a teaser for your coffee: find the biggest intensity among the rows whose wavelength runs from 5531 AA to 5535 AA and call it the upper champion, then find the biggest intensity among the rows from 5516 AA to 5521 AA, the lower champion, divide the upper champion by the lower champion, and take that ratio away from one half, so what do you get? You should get -0.49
